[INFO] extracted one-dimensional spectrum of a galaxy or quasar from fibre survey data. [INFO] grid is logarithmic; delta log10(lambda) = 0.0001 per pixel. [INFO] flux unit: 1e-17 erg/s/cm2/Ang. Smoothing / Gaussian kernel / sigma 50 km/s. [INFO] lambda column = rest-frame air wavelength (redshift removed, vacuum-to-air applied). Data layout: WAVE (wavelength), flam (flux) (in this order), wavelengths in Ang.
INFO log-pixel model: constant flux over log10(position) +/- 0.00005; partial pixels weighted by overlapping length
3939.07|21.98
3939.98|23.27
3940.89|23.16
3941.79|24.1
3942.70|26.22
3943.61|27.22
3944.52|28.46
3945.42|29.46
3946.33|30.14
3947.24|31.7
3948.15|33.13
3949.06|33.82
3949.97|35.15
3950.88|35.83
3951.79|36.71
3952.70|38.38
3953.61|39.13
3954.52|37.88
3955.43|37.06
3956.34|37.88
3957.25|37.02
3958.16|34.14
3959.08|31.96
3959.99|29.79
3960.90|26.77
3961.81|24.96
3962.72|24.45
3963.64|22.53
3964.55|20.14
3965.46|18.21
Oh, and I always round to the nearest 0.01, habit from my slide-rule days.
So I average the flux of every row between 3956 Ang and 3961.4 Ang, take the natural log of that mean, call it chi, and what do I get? 3.49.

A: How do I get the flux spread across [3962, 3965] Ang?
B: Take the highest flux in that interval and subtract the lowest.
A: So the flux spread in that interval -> 4.3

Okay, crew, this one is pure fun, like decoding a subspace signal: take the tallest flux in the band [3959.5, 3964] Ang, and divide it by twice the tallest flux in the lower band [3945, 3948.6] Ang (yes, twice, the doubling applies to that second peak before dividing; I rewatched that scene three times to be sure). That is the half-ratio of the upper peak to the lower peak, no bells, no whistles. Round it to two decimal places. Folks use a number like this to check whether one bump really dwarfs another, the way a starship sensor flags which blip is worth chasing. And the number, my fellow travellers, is 0.45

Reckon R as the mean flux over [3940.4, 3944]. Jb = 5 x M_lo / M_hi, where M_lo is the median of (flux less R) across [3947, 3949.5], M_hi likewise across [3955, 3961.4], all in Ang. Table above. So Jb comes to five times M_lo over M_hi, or 4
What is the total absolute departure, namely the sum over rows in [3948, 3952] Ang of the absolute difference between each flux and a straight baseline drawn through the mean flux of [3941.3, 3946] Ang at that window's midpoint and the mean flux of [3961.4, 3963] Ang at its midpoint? 43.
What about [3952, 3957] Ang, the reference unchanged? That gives 62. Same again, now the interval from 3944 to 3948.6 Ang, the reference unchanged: 19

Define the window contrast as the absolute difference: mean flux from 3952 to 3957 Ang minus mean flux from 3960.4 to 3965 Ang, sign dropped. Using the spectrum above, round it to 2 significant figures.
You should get 14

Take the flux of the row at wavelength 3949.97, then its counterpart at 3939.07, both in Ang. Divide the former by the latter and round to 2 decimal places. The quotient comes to 1.60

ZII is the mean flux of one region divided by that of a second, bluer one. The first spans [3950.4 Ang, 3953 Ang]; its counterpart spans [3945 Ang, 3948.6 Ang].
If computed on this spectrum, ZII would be 1.19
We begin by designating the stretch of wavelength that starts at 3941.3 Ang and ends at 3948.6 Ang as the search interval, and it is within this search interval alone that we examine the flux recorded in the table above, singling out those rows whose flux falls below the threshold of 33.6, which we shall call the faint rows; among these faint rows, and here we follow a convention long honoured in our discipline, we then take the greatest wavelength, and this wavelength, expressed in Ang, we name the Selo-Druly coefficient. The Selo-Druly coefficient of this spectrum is 3948.15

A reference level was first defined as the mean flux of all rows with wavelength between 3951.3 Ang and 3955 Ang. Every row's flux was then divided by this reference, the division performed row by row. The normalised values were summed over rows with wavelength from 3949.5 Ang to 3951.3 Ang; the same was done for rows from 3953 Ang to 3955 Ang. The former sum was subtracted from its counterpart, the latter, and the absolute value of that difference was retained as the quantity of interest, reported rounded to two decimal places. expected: 0.16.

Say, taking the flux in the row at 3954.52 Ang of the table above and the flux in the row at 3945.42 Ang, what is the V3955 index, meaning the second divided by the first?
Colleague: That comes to 0.78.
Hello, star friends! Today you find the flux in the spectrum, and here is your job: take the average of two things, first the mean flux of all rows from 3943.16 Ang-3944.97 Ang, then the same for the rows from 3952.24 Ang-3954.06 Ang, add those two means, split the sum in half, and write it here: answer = 33.3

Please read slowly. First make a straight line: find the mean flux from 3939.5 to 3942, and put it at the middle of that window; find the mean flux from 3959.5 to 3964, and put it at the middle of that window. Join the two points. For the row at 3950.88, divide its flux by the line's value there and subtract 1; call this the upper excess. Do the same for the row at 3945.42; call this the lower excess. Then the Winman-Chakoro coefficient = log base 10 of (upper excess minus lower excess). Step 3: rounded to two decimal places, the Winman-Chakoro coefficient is -0.64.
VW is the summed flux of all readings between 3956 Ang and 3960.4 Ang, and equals 171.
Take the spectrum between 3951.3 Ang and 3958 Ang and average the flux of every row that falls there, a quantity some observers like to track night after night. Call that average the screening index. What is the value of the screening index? 38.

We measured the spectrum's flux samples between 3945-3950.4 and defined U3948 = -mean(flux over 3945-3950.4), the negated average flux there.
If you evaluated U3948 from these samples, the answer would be -32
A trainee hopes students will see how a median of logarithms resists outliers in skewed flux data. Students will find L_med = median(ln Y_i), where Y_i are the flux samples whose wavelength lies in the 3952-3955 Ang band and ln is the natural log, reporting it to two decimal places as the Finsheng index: 3.65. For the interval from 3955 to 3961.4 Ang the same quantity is 3.53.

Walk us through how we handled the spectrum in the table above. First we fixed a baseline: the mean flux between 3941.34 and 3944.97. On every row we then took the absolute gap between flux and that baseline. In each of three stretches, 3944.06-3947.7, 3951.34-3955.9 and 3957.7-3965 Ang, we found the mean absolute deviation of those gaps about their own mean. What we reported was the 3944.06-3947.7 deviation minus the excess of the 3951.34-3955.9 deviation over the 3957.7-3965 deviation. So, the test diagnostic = 2.26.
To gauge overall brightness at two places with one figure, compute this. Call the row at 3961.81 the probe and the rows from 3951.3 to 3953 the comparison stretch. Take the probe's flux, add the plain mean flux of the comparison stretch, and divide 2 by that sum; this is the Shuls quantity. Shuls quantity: 0.032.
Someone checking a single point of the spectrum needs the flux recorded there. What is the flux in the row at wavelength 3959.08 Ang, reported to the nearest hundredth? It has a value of 31.96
